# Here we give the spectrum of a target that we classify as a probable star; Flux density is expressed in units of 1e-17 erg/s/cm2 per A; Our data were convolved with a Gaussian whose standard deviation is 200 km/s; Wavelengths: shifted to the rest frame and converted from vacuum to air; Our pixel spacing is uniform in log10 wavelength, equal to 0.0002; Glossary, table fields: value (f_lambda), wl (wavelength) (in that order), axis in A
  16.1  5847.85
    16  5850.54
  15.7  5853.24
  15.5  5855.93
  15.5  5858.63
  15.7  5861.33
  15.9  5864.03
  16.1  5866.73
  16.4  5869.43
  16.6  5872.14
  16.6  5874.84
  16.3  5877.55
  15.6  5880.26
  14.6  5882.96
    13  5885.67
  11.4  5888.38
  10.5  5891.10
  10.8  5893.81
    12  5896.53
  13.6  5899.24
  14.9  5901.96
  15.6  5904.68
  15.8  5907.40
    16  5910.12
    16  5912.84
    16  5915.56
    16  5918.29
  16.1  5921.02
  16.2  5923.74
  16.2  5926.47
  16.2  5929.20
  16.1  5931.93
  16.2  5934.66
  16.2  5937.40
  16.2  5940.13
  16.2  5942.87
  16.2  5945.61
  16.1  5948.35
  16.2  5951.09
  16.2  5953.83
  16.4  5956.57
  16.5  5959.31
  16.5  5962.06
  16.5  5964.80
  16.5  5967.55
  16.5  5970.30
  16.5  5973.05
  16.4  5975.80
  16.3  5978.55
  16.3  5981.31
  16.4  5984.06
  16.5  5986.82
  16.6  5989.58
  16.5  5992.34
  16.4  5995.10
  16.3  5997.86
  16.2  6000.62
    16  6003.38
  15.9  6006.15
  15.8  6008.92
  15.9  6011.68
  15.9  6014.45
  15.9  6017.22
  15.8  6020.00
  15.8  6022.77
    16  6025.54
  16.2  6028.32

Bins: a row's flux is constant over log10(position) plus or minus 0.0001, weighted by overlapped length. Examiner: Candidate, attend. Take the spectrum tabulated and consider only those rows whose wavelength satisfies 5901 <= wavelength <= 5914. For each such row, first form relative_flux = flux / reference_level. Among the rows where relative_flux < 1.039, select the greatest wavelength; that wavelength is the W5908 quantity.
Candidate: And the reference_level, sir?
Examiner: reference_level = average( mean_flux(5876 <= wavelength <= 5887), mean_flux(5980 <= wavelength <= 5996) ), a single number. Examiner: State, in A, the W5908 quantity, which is 5912.84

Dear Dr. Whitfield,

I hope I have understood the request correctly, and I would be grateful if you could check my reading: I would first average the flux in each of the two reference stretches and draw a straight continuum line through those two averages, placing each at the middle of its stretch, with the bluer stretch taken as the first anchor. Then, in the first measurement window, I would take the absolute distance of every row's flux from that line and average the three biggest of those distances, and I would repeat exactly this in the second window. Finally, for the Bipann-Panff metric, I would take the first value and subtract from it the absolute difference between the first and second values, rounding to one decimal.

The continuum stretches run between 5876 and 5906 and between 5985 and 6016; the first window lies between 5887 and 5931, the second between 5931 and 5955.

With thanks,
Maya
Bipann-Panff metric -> 1.6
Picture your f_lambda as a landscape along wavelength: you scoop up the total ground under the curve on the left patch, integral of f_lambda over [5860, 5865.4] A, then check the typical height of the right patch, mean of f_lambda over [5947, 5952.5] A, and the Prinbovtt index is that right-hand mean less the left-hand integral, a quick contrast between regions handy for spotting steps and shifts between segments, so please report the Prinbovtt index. -69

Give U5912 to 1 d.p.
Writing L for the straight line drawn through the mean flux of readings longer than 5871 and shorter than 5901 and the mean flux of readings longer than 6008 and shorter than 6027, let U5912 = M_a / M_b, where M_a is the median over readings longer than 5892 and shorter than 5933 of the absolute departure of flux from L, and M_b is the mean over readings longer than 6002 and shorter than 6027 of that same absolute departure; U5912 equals 14.2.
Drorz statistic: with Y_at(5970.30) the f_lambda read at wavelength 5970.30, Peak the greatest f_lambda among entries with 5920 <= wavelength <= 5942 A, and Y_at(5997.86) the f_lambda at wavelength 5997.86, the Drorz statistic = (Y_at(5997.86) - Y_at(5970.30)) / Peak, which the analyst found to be -0.012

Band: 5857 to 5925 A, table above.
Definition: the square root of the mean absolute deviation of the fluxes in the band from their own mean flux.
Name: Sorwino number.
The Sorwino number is 1.2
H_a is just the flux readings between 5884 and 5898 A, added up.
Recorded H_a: 58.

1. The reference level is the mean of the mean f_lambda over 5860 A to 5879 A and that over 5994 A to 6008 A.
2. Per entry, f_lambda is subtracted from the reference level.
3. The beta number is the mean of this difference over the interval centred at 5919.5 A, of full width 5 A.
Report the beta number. 0.14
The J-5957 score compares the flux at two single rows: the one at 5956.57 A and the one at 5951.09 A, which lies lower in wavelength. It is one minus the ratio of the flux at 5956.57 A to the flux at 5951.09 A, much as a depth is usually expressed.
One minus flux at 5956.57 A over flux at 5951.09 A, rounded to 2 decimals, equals -0.01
